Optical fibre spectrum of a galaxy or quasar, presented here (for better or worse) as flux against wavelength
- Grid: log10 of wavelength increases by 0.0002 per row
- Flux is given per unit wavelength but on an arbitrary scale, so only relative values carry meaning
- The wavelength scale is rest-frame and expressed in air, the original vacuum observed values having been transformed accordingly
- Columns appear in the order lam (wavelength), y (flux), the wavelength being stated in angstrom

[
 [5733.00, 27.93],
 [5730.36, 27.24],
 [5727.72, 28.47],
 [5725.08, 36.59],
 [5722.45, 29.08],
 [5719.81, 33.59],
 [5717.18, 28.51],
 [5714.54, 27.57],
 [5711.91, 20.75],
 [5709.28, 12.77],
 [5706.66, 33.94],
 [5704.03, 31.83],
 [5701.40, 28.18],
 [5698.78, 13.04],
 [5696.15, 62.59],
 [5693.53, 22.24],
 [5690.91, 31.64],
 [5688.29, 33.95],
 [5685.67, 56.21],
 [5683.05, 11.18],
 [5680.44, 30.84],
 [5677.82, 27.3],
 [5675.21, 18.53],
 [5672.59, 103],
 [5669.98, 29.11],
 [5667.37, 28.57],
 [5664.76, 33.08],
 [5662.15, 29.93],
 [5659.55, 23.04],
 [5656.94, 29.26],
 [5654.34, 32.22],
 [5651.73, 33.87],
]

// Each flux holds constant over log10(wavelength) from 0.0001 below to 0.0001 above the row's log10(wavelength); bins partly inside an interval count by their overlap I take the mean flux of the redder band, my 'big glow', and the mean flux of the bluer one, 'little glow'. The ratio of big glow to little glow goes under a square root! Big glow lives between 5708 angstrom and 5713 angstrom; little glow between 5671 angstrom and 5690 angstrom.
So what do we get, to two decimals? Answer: 0.65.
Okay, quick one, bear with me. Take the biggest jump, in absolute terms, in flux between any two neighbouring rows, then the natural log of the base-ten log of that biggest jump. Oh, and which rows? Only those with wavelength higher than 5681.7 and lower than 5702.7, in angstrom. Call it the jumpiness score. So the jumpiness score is 0.53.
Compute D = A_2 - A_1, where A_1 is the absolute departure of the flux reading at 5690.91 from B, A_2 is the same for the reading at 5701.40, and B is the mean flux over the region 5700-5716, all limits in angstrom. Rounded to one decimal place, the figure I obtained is -3.5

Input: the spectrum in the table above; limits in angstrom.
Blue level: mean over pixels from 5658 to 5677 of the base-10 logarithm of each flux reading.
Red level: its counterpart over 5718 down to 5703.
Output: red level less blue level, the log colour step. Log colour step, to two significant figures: -0.12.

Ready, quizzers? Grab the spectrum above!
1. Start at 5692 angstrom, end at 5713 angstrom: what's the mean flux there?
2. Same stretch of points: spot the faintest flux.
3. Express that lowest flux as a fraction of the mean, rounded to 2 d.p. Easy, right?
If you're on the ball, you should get 0.45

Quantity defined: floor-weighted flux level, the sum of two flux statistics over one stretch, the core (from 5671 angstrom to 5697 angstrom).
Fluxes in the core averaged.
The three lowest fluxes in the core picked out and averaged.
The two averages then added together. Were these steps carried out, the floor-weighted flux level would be 57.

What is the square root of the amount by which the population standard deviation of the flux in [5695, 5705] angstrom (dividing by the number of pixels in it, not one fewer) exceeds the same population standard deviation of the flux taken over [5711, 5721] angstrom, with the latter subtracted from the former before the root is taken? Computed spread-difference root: 3.7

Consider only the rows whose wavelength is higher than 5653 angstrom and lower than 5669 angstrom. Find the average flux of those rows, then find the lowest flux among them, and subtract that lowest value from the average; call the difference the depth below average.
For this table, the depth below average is 6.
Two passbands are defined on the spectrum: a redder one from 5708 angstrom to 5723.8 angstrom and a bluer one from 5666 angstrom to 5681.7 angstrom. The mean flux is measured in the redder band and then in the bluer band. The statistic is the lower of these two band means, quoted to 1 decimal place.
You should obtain 25.4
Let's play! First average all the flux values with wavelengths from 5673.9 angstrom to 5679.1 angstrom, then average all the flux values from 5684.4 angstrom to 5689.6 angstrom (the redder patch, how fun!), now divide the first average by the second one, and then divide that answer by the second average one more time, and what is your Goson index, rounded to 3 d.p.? 0.011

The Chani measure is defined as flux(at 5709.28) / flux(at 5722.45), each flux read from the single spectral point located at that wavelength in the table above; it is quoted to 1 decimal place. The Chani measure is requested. 0.4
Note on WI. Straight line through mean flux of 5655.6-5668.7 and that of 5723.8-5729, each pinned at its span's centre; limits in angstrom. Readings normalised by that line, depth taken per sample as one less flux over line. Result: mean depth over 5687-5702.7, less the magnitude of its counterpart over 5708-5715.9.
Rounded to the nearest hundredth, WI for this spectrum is -0.40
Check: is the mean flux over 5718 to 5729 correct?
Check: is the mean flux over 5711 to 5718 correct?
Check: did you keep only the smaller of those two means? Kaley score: 26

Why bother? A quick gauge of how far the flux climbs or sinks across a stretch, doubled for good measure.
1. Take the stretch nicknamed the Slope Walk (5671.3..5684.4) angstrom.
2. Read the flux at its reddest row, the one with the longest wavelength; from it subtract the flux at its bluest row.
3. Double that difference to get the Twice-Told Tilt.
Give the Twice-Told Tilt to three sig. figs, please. -184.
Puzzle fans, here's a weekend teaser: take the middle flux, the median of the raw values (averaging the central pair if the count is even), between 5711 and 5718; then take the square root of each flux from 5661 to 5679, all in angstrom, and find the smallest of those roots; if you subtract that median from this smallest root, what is -23.3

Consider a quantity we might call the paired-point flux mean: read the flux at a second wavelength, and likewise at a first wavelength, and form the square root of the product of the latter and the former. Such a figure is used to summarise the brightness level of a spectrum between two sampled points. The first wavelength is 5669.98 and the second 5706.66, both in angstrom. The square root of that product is 31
